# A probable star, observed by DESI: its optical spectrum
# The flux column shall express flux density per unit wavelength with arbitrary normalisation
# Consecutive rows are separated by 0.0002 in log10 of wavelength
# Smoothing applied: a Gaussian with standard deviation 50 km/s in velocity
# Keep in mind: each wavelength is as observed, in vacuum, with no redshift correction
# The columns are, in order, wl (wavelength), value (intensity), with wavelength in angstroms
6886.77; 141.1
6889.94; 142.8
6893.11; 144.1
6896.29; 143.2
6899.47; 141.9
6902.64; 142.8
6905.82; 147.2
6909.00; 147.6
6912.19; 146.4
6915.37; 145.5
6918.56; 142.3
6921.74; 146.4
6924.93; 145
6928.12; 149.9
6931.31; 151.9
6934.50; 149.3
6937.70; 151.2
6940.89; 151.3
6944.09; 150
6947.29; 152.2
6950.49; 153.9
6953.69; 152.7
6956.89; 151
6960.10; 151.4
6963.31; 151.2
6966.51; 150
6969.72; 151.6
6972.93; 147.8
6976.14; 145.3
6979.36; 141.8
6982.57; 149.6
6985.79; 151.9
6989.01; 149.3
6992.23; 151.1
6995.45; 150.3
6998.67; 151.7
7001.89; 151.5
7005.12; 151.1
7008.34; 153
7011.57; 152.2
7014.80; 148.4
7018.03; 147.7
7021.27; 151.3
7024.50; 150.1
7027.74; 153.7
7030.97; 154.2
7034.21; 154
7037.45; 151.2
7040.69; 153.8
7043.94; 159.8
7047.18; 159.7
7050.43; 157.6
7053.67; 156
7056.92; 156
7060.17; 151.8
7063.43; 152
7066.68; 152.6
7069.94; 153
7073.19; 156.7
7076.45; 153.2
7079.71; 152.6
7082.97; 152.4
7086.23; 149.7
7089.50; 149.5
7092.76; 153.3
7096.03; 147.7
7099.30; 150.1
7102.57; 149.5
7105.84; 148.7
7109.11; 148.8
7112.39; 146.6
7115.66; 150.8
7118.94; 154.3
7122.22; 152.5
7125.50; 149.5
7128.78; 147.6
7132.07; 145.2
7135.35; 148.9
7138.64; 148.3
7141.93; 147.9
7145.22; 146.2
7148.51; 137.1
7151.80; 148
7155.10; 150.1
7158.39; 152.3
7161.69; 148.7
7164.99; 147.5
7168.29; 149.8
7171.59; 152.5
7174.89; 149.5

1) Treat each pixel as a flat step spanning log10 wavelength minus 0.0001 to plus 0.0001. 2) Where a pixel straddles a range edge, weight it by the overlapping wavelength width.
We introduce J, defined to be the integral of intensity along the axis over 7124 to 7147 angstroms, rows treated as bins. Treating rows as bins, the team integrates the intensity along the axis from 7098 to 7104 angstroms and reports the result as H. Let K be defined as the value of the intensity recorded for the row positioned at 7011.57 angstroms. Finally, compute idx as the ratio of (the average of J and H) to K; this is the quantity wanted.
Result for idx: 14.1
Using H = 899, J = 3394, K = 152.2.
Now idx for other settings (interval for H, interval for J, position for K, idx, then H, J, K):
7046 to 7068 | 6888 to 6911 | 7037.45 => 22.2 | 3411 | 3317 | 151.2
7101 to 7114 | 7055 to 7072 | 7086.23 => 15.1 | 1929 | 2604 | 149.7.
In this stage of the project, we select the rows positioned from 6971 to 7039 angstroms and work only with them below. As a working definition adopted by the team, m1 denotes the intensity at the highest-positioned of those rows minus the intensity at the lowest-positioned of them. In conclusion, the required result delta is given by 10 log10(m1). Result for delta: 5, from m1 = 3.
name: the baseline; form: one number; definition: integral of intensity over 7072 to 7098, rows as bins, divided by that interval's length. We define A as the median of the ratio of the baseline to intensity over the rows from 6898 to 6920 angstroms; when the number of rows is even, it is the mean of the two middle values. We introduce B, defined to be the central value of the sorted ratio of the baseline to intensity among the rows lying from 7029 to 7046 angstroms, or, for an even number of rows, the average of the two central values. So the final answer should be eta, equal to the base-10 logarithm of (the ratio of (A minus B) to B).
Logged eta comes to -1.23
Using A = 1.04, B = 0.99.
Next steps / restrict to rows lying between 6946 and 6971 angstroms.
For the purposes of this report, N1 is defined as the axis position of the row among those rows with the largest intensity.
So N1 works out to 6950.49 angstroms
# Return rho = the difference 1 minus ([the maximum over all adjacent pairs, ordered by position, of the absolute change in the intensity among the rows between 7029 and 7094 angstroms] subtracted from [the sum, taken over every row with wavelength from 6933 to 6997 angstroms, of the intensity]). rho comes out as -2996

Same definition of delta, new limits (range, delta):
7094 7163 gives 0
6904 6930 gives 4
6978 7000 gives 10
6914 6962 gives 8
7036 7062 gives -2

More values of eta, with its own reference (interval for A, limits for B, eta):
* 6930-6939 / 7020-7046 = -1.77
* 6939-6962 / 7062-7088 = -2.10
